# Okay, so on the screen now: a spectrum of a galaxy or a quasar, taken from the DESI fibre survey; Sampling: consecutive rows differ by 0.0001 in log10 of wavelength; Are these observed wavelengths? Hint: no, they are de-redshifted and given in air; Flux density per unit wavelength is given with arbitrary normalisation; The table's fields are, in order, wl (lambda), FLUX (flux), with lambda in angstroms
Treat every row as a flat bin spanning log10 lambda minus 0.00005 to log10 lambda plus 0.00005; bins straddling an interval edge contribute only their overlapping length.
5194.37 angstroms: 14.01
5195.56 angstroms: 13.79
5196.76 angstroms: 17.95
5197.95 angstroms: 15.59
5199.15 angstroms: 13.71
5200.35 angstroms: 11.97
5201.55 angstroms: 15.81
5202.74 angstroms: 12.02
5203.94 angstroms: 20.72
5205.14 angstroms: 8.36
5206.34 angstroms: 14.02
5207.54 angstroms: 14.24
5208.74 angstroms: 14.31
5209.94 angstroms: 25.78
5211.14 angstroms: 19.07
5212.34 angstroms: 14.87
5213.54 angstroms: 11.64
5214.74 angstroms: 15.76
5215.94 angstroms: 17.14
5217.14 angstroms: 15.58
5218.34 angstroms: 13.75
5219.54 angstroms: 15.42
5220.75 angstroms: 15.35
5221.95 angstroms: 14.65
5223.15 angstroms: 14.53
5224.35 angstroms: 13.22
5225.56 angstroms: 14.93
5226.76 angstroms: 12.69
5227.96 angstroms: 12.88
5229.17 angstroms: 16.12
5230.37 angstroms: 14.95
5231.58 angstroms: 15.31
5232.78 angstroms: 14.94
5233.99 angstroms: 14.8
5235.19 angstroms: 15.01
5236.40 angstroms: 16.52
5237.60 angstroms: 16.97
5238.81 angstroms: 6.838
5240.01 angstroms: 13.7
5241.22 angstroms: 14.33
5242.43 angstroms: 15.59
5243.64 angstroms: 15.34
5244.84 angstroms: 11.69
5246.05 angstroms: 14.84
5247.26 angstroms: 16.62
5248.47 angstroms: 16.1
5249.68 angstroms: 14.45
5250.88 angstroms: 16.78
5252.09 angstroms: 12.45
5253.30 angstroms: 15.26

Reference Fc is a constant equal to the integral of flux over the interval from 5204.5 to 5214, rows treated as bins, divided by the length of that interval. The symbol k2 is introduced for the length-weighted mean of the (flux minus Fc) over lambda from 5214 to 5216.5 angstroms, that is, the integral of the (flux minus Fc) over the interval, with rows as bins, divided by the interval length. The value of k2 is 0.8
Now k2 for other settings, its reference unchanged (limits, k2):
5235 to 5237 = 0.6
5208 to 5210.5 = 4.3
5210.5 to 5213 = 1.6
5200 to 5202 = -1.4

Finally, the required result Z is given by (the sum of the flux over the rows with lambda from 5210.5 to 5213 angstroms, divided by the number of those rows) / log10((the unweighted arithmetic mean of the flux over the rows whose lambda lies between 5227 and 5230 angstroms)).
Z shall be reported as 14.6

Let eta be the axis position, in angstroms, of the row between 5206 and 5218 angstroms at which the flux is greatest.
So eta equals 5209.94 angstroms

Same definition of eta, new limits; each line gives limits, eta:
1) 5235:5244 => 5237.60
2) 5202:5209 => 5203.94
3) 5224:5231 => 5229.17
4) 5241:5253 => 5250.88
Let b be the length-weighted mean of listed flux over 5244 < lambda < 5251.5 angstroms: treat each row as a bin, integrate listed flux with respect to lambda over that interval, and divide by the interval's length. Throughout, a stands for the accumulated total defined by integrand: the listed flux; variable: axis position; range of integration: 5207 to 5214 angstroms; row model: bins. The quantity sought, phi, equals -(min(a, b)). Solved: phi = -15.1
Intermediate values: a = 117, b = 15.1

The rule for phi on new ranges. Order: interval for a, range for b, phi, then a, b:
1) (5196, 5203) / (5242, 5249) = -15.0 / 102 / 15.0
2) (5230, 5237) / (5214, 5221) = -15.4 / 107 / 15.4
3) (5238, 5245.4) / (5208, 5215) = -16.9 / 96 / 16.9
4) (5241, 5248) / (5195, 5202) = -14.8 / 103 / 14.8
